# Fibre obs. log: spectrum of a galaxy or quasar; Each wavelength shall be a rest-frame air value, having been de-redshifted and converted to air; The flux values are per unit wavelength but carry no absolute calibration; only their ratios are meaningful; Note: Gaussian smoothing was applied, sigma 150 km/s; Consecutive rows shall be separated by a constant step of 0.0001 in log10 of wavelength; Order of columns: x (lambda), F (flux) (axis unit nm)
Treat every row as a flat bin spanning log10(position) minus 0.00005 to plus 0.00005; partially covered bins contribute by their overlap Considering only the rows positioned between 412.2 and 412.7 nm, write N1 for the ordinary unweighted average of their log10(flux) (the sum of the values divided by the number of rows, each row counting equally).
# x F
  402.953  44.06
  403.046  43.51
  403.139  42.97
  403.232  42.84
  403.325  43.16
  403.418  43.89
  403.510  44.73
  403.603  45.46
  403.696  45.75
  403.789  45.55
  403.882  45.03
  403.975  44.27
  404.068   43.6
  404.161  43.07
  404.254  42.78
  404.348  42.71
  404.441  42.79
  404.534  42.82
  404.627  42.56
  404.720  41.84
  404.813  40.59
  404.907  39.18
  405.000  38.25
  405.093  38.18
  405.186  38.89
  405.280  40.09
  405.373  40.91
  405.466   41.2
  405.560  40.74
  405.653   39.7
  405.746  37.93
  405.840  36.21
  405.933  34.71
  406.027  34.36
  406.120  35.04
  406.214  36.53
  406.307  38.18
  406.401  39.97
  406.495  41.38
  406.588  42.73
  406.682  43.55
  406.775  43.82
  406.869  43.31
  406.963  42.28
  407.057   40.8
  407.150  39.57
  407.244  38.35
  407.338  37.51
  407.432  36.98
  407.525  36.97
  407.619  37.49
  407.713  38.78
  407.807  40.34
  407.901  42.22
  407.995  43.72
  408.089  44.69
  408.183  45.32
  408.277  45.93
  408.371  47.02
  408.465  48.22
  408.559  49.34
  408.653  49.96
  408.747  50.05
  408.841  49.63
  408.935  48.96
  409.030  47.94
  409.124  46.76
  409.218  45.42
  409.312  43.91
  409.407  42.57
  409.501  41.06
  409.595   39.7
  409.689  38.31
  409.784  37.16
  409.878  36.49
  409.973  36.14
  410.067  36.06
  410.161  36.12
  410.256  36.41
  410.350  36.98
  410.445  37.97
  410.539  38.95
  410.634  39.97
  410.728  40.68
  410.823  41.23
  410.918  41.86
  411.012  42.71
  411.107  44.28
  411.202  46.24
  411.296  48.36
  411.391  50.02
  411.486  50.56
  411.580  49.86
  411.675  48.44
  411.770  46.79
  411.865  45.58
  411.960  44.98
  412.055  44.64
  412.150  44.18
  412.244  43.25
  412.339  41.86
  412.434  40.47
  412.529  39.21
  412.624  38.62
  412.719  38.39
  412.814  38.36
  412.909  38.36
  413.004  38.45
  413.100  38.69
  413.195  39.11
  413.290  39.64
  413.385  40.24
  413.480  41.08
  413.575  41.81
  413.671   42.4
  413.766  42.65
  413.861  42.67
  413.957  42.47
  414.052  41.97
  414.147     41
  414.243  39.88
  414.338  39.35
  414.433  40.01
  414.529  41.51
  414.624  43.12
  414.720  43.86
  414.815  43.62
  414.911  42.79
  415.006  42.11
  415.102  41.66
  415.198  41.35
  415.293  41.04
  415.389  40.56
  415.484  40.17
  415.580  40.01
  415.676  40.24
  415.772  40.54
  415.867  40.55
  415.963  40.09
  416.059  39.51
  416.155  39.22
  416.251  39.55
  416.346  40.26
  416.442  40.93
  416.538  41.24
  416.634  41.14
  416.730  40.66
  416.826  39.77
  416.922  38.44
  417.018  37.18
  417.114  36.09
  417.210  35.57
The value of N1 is 1.61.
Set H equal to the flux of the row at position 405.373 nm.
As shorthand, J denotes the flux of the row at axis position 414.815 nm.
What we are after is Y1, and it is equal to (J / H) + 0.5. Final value 1.57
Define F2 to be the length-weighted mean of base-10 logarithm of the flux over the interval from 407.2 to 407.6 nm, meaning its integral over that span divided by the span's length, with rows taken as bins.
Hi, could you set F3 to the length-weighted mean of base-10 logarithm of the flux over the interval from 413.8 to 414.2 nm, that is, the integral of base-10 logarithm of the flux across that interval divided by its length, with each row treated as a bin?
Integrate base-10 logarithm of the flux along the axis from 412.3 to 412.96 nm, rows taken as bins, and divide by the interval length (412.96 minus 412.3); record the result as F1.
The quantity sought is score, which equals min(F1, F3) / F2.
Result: 1.01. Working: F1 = 1.59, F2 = 1.57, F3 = 1.62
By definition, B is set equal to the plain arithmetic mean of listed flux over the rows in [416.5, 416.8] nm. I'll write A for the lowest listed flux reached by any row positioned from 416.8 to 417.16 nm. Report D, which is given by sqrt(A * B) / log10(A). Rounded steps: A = 36.09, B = 41.0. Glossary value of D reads 24.7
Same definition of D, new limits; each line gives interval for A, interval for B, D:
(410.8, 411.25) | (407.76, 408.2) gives 26.1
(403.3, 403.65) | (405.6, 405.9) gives 24.8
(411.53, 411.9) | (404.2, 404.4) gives 26.6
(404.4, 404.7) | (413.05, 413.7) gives 25.5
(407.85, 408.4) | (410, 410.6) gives 24.3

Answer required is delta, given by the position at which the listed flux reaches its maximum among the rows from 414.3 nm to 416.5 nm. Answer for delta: 414.720 nm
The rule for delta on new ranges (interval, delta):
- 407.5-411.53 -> 411.486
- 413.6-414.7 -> 414.624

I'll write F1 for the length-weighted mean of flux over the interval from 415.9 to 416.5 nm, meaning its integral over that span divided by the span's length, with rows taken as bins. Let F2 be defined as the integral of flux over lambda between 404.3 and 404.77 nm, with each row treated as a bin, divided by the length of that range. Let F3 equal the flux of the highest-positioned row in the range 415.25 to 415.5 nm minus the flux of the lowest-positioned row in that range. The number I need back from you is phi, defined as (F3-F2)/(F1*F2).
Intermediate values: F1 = 40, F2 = 42.5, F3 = -0.9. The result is -0.026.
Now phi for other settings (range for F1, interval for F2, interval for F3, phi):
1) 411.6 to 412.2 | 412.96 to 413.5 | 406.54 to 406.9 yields -0.021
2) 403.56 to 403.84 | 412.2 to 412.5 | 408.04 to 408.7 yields -0.019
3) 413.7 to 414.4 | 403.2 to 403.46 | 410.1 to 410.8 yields -0.022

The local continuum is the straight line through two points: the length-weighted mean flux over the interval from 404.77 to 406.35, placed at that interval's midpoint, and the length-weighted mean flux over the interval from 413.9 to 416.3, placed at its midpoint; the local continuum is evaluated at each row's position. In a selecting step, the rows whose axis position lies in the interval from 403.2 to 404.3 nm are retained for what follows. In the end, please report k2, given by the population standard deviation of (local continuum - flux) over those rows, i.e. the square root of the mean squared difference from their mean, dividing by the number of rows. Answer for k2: 1.1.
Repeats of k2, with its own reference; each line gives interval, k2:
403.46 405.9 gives 2.8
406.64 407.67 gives 2.7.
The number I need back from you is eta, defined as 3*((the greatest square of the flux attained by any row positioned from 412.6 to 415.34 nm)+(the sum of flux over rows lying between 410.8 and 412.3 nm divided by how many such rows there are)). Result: 5909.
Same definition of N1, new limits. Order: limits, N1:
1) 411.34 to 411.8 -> 1.69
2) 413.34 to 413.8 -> 1.62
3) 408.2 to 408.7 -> 1.68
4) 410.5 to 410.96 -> 1.61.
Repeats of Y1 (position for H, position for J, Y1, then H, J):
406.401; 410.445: 1.45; 39.97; 37.97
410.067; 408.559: 1.87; 36.06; 49.34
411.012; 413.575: 1.48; 42.71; 41.81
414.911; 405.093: 1.39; 42.79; 38.18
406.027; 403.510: 1.80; 34.36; 44.73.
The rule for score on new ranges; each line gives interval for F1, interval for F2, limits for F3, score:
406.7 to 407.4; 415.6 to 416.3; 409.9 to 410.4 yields 0.97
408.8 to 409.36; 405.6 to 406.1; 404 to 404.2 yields 1.05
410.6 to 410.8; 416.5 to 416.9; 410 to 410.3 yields 0.97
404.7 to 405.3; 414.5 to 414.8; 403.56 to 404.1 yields 0.97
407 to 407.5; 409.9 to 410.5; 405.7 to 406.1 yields 0.99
